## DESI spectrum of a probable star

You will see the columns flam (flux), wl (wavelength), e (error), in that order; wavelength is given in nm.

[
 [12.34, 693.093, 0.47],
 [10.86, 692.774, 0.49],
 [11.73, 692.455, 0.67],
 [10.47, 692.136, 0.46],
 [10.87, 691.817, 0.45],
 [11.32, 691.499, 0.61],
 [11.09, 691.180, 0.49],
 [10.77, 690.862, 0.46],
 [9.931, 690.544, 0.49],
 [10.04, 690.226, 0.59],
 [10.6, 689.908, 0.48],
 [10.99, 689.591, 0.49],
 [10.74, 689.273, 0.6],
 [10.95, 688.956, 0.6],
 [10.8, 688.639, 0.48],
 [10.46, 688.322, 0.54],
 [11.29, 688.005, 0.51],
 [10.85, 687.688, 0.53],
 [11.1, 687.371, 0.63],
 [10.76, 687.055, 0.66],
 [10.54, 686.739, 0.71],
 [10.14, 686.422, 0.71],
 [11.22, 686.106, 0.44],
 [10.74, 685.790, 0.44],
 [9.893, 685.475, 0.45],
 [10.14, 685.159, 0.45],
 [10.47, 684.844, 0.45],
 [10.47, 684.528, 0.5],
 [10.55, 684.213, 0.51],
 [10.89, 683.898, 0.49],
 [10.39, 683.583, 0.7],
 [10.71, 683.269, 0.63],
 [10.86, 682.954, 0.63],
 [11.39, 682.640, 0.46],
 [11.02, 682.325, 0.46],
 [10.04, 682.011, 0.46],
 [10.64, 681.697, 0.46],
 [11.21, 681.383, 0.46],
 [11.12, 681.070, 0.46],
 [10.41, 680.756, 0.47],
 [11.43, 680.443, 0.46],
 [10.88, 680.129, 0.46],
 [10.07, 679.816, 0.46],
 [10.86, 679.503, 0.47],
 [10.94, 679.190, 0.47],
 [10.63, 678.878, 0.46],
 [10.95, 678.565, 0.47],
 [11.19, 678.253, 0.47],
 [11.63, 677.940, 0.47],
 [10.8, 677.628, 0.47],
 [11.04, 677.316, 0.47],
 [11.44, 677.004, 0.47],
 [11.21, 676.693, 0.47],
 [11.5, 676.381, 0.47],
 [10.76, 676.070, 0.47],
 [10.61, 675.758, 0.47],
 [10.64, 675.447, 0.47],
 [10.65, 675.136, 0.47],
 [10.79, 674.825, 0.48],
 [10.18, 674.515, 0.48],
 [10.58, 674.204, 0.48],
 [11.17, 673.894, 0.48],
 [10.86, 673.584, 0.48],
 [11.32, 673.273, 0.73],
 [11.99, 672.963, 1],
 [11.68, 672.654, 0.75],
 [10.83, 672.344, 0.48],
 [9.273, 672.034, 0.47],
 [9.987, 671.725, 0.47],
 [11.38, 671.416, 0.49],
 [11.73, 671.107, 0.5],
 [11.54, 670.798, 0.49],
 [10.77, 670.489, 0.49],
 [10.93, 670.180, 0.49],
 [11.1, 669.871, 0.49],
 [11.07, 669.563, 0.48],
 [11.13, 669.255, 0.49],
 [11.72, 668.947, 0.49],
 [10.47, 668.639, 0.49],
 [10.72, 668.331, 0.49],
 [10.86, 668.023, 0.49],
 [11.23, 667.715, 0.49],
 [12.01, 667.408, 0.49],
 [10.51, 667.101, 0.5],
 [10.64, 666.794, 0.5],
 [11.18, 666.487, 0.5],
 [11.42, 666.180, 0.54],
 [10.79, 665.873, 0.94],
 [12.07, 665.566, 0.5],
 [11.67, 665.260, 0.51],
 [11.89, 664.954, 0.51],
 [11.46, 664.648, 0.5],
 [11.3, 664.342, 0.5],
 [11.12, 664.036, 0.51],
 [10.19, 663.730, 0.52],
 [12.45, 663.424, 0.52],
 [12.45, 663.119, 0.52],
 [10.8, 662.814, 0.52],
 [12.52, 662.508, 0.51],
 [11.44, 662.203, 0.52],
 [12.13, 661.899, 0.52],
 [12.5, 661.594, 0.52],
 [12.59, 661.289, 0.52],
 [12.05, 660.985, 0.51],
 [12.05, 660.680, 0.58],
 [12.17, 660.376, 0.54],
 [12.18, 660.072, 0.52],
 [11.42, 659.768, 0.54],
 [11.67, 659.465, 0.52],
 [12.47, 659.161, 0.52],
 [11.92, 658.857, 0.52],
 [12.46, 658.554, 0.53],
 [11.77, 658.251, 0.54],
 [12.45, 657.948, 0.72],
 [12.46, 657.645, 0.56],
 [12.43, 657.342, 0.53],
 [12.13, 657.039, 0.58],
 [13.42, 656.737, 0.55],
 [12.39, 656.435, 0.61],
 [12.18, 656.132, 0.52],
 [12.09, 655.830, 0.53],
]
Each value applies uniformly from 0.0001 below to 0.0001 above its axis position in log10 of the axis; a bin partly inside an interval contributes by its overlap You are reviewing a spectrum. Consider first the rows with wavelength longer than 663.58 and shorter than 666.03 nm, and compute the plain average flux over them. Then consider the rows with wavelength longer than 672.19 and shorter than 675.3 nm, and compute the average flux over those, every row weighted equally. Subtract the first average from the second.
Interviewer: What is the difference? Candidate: -0.31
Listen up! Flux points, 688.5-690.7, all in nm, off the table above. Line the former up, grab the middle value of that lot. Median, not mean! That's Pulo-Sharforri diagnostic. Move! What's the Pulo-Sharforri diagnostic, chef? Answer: 10.7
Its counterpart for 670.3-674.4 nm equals 11.2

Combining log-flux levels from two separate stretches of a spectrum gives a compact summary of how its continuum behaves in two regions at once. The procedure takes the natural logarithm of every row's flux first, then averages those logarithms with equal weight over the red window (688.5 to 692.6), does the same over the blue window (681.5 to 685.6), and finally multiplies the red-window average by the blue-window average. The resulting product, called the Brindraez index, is 5.61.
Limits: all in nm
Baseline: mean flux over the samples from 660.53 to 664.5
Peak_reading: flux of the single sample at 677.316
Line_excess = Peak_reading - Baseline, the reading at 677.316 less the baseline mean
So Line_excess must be -0.8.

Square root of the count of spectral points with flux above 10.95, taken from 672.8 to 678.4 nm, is 3.0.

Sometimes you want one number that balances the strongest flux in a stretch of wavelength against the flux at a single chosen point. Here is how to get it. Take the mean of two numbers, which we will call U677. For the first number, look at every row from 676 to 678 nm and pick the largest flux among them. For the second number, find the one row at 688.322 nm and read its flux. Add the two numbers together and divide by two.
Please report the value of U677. 11.0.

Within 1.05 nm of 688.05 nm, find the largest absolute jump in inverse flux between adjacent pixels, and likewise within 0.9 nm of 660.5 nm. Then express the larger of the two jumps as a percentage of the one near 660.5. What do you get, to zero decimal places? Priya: 129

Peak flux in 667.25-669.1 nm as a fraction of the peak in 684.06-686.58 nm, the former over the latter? 1.07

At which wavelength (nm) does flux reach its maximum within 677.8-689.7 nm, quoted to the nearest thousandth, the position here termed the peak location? 677.940 nm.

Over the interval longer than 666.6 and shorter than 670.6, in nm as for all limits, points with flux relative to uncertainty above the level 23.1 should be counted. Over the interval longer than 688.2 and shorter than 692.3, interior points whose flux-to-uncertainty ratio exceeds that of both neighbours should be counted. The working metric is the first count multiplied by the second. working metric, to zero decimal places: 8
